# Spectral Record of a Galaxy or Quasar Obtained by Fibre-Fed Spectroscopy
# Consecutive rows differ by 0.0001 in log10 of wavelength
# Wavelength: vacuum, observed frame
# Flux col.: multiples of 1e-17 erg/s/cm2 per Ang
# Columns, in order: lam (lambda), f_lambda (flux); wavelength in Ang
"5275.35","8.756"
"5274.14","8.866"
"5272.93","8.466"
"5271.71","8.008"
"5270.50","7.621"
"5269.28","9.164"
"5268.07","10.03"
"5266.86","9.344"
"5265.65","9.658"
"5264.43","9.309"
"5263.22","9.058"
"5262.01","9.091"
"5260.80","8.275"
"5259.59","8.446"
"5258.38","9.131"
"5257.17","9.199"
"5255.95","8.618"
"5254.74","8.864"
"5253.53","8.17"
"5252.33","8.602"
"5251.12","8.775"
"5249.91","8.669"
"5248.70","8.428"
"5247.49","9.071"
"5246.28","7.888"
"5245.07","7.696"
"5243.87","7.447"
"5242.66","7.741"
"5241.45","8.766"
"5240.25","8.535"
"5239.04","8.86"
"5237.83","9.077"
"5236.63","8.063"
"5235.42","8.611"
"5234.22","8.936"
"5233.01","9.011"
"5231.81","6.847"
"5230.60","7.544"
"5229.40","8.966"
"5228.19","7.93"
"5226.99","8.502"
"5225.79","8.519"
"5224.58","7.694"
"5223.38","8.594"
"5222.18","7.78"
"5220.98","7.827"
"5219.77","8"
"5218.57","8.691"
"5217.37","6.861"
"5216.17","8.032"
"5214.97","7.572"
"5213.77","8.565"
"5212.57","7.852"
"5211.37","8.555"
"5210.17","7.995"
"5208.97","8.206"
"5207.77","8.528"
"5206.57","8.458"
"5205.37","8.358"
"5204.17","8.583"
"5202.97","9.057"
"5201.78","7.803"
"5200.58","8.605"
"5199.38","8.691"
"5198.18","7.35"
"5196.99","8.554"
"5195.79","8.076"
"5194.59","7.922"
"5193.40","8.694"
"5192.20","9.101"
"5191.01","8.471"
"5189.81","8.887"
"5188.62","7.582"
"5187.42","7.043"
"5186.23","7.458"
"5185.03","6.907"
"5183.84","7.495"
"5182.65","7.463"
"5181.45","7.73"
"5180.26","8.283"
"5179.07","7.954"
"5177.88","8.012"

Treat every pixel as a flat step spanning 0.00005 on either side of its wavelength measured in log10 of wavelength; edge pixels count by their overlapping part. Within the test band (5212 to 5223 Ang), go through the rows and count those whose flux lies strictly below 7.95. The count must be 5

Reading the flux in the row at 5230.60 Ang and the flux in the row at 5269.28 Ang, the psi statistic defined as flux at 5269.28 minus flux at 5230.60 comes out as 1.6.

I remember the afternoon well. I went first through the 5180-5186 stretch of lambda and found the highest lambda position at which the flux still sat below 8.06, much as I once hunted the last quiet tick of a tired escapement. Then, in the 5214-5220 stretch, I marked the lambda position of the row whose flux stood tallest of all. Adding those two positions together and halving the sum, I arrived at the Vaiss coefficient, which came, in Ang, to 5201.8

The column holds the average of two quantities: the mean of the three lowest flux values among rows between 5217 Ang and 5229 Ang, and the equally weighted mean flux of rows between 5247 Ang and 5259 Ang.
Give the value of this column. 8.10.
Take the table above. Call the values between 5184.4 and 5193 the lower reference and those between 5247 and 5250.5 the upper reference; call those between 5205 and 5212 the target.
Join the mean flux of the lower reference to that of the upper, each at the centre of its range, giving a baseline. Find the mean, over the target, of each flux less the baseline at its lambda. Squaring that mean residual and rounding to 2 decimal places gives 0.03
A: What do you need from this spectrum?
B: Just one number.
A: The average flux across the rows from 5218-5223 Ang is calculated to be 8.1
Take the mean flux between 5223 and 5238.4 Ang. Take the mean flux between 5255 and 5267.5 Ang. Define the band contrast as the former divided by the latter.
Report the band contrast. 0.924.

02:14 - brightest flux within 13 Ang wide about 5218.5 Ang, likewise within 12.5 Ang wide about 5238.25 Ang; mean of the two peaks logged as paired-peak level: 8.88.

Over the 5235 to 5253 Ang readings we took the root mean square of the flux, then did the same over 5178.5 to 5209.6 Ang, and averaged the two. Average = 8.29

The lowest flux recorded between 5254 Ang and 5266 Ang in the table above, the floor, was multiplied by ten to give 83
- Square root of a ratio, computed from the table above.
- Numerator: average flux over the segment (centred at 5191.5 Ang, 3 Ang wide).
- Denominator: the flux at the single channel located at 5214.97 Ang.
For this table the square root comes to 1.08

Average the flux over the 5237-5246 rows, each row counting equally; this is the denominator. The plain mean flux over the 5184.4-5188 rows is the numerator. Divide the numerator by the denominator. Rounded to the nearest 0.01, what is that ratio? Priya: 0.86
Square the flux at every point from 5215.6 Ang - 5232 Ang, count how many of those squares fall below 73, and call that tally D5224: 11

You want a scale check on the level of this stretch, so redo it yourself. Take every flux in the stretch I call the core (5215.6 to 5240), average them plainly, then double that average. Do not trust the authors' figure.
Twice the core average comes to 16.4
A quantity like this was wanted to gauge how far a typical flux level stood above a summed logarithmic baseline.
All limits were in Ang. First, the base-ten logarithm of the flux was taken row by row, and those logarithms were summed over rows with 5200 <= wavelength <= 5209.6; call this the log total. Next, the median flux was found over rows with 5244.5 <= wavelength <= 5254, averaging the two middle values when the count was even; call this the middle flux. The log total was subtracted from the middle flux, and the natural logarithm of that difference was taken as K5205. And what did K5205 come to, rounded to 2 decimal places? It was 0.10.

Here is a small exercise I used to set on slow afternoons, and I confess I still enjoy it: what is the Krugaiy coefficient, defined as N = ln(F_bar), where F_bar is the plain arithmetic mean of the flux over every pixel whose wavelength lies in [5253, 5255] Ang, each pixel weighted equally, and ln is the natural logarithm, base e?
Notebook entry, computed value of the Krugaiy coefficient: 2.14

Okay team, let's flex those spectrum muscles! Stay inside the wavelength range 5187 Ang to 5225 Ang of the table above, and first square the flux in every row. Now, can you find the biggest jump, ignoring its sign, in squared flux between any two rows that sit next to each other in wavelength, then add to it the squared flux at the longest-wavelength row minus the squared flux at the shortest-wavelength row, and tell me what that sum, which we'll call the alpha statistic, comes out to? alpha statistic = 38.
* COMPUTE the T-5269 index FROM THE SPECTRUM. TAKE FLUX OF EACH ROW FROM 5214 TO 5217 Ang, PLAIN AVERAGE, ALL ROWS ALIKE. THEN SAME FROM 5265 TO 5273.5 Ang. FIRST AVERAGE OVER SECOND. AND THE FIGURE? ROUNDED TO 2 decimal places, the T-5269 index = 0.88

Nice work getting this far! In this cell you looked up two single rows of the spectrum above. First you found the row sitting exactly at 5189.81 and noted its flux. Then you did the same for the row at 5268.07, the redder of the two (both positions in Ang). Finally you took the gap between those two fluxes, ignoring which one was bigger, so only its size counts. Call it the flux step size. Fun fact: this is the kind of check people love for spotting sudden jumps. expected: 1.1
